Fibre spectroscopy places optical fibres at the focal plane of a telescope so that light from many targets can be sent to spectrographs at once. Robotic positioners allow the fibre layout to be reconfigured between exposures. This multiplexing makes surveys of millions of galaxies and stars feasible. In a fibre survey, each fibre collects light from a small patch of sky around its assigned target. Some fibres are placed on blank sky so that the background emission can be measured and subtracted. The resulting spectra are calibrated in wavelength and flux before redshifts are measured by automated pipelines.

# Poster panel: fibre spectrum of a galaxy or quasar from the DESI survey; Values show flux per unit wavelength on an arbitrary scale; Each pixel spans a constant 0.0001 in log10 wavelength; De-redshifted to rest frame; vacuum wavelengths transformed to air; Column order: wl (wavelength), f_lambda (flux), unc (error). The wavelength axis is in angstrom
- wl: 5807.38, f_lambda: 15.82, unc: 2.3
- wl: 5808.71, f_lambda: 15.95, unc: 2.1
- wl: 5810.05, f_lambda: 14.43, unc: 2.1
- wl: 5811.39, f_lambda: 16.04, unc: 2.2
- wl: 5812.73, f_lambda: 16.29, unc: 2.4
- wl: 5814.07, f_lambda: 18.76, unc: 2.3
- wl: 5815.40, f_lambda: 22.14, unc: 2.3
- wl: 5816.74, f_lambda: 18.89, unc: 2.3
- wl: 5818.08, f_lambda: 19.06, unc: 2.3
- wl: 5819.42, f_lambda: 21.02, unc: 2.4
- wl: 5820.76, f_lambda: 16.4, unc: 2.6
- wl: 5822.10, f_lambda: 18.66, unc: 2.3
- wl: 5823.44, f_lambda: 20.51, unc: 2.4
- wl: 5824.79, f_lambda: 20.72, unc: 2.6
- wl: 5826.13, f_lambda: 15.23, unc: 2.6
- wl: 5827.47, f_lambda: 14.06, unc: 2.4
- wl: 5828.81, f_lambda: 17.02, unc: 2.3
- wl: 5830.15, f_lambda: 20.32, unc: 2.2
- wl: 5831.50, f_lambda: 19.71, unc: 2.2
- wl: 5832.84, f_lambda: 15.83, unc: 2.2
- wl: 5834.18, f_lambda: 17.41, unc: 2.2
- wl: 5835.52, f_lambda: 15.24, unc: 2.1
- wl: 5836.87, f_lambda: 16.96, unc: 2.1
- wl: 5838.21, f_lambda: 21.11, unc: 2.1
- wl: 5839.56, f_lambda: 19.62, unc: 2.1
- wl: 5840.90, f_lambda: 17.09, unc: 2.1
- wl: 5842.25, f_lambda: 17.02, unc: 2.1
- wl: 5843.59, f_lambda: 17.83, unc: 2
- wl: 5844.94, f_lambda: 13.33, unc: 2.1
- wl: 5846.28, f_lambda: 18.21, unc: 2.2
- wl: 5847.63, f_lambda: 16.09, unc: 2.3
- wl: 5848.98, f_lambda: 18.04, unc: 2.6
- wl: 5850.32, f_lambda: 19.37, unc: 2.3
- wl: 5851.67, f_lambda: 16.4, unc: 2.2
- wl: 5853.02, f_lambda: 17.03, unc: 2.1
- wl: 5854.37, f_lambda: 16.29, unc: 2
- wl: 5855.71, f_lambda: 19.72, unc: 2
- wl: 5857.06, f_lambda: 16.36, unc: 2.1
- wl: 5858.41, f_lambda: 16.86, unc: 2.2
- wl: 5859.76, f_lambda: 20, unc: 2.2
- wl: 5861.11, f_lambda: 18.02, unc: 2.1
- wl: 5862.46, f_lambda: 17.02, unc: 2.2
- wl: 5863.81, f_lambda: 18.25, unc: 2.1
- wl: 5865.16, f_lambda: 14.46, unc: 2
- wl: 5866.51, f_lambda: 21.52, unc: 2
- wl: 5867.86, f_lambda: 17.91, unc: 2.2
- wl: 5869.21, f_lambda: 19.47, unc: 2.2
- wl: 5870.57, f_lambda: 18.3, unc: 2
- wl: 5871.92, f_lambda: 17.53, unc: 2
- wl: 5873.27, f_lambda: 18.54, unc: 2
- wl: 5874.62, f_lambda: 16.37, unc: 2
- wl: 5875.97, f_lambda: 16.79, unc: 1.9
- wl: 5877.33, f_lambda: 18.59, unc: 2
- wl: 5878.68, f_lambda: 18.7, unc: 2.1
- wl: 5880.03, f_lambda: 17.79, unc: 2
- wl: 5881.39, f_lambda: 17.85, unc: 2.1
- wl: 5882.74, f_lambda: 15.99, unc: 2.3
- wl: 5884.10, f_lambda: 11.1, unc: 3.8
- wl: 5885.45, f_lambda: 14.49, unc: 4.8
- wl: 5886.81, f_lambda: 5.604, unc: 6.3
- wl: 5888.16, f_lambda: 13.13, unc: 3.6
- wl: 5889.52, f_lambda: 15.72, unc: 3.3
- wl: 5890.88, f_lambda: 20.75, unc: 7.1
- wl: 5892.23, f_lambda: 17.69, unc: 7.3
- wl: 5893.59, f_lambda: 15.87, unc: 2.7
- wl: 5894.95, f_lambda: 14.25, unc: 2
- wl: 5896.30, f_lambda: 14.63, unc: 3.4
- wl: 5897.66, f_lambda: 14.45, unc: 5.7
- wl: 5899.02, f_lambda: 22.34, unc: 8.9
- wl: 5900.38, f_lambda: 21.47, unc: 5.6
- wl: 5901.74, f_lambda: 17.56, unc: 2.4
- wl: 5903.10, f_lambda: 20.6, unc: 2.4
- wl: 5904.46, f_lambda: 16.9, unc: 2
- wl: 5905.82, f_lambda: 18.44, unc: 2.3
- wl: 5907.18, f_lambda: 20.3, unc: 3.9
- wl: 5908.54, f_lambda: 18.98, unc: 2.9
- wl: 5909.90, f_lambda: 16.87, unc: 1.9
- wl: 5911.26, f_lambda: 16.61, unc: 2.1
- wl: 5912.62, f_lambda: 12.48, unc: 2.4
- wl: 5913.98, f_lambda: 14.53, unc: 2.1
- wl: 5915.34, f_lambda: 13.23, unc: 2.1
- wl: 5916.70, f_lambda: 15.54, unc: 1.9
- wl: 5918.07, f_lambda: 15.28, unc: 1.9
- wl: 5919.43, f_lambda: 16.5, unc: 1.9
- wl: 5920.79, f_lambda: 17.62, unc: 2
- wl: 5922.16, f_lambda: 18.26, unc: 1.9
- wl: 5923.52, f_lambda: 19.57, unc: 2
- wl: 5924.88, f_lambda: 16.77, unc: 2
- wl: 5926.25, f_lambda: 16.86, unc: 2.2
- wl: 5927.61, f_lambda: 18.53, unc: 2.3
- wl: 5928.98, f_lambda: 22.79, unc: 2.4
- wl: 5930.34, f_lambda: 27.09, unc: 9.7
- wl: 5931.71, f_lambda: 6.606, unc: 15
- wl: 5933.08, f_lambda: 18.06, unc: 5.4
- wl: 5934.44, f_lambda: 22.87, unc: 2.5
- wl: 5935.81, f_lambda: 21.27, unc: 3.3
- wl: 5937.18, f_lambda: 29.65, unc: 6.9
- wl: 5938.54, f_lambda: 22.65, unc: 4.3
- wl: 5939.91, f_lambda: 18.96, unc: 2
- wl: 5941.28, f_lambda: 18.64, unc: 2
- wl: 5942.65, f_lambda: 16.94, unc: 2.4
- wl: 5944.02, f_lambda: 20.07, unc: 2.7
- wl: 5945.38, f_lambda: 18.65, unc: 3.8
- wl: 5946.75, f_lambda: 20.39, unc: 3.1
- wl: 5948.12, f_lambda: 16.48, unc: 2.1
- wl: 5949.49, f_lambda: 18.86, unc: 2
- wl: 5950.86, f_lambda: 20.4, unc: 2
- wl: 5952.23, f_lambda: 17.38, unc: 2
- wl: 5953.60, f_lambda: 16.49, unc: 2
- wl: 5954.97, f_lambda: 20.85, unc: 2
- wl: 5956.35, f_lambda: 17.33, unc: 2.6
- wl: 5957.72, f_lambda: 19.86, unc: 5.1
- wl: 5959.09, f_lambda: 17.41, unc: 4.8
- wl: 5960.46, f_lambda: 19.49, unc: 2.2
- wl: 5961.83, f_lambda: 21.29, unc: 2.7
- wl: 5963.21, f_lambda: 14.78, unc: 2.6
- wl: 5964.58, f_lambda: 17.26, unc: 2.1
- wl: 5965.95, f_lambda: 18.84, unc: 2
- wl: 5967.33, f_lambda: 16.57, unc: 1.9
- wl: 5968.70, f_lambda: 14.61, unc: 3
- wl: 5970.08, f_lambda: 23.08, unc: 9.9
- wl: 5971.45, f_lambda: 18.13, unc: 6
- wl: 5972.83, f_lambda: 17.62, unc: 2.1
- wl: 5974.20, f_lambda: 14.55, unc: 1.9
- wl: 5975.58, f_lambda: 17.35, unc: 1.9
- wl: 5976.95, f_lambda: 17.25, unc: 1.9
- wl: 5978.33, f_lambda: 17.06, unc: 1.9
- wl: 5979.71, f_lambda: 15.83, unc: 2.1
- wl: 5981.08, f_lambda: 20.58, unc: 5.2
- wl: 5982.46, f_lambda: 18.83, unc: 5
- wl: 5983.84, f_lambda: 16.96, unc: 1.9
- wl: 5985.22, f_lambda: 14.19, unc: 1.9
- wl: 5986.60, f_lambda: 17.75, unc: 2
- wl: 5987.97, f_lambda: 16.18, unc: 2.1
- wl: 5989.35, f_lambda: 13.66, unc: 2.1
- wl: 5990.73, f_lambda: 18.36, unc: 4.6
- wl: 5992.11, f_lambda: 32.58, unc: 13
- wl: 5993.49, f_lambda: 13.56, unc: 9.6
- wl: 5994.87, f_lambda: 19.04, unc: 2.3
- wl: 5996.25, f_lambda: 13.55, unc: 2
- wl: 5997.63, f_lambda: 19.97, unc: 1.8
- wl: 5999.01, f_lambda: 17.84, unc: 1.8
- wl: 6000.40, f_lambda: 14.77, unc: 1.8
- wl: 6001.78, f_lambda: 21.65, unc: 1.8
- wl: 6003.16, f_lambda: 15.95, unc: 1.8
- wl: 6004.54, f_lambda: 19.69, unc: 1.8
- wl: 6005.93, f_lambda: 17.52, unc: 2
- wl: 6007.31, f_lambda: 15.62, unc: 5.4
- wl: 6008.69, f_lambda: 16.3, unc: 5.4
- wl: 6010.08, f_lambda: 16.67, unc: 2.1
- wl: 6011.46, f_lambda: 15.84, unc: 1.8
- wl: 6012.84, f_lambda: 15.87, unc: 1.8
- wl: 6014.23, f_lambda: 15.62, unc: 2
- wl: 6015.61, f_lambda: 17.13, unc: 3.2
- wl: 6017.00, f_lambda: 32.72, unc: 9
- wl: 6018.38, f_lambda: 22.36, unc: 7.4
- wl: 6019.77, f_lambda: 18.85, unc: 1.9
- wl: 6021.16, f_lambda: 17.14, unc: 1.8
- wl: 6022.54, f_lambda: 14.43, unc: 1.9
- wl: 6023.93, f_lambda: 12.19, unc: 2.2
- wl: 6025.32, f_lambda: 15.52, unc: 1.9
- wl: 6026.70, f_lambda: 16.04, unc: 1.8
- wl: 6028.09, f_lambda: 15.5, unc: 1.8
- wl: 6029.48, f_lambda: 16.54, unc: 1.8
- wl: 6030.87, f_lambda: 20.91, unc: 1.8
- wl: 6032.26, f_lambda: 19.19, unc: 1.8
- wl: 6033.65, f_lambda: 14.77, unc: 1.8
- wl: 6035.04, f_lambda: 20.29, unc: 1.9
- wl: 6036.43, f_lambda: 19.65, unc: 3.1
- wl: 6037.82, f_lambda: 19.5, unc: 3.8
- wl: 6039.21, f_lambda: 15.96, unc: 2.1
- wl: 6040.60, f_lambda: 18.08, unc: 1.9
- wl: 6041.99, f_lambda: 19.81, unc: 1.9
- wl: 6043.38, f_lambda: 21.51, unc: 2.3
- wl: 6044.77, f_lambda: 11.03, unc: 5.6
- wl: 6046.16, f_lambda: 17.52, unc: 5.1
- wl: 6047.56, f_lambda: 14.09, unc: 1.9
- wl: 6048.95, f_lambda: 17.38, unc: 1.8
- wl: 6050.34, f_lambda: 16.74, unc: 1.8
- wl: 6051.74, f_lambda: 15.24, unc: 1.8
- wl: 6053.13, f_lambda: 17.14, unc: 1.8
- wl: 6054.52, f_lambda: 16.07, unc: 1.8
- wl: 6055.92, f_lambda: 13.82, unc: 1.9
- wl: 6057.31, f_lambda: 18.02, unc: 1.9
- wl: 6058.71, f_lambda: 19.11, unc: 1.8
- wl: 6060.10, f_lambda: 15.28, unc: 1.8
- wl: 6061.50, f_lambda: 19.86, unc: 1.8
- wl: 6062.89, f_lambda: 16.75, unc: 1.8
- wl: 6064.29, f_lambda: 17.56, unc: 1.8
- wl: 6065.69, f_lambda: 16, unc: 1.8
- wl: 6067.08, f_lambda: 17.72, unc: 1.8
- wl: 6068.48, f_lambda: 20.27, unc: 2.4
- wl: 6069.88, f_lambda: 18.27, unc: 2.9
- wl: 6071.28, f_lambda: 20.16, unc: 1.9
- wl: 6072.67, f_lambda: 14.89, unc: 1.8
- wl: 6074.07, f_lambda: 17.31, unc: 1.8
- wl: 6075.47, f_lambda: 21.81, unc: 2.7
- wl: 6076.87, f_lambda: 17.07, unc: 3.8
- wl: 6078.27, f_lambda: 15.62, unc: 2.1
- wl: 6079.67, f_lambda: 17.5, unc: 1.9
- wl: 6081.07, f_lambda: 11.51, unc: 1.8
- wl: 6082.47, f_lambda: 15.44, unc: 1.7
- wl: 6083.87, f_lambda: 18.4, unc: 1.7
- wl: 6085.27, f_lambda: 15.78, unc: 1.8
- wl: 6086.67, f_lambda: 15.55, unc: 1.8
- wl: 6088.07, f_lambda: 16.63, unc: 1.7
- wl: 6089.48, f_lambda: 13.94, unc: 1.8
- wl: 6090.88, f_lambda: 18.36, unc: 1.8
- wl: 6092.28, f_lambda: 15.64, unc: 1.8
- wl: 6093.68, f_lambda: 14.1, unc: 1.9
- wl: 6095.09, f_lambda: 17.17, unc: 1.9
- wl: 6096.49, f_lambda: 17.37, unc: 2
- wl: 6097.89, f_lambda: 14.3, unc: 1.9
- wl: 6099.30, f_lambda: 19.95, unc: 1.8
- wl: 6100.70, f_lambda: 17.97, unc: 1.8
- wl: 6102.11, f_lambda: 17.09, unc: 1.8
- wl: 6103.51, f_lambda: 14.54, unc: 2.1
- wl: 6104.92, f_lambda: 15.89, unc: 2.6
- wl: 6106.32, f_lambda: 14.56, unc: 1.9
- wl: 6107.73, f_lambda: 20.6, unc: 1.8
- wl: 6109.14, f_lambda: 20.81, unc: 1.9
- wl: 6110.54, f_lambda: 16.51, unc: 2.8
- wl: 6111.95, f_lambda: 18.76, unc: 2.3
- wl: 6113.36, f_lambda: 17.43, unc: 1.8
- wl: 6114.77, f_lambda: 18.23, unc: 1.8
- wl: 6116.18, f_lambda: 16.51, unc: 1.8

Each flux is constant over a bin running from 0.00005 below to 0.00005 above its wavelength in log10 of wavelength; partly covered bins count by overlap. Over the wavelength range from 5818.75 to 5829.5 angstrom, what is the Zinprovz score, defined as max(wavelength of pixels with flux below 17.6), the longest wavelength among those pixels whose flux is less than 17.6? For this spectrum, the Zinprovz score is 5828.81 angstrom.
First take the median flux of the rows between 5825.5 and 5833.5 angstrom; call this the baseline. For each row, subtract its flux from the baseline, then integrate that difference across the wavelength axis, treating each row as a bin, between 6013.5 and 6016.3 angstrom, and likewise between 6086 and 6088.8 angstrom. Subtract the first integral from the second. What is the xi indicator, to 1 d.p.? 0.8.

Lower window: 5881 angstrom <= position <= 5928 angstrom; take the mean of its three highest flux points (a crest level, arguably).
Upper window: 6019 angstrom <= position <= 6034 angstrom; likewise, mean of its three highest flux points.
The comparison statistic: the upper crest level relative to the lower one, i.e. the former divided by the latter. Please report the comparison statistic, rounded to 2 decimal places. 0.91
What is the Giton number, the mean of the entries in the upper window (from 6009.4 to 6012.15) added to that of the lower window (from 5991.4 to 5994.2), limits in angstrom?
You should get 39.3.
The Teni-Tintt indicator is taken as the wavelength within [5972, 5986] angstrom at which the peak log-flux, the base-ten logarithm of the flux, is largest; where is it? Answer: 5981.08 angstrom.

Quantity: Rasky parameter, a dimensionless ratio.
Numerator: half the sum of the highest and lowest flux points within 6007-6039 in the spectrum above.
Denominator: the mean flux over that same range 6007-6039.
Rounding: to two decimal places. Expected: 1.26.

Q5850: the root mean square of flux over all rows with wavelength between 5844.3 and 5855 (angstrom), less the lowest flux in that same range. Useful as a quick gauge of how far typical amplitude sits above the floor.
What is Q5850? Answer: 3.6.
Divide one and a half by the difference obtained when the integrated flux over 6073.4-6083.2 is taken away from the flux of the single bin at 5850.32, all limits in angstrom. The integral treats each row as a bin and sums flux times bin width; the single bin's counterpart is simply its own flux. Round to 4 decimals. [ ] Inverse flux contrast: -0.0105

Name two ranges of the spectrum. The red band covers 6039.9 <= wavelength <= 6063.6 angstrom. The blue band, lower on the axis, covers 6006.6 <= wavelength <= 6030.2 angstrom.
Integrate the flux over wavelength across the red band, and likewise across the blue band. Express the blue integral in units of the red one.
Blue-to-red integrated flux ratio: 1.02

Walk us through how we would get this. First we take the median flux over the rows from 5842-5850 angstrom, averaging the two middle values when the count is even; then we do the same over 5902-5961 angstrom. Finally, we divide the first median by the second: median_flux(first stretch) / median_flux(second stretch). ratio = 0.94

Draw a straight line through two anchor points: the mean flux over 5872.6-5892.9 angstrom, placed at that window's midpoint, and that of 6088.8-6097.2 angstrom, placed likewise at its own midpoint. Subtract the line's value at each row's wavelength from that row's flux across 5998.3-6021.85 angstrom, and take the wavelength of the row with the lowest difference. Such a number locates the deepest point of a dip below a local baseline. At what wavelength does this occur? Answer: 6000.40 angstrom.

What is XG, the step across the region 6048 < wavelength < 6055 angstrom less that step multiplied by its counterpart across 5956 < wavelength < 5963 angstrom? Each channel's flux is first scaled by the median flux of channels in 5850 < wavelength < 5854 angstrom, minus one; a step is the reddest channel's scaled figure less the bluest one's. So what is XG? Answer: -0.1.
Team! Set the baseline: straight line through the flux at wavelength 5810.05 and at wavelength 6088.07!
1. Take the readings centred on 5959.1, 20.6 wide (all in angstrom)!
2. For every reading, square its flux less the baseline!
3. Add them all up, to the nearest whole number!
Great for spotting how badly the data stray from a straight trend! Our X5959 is 153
